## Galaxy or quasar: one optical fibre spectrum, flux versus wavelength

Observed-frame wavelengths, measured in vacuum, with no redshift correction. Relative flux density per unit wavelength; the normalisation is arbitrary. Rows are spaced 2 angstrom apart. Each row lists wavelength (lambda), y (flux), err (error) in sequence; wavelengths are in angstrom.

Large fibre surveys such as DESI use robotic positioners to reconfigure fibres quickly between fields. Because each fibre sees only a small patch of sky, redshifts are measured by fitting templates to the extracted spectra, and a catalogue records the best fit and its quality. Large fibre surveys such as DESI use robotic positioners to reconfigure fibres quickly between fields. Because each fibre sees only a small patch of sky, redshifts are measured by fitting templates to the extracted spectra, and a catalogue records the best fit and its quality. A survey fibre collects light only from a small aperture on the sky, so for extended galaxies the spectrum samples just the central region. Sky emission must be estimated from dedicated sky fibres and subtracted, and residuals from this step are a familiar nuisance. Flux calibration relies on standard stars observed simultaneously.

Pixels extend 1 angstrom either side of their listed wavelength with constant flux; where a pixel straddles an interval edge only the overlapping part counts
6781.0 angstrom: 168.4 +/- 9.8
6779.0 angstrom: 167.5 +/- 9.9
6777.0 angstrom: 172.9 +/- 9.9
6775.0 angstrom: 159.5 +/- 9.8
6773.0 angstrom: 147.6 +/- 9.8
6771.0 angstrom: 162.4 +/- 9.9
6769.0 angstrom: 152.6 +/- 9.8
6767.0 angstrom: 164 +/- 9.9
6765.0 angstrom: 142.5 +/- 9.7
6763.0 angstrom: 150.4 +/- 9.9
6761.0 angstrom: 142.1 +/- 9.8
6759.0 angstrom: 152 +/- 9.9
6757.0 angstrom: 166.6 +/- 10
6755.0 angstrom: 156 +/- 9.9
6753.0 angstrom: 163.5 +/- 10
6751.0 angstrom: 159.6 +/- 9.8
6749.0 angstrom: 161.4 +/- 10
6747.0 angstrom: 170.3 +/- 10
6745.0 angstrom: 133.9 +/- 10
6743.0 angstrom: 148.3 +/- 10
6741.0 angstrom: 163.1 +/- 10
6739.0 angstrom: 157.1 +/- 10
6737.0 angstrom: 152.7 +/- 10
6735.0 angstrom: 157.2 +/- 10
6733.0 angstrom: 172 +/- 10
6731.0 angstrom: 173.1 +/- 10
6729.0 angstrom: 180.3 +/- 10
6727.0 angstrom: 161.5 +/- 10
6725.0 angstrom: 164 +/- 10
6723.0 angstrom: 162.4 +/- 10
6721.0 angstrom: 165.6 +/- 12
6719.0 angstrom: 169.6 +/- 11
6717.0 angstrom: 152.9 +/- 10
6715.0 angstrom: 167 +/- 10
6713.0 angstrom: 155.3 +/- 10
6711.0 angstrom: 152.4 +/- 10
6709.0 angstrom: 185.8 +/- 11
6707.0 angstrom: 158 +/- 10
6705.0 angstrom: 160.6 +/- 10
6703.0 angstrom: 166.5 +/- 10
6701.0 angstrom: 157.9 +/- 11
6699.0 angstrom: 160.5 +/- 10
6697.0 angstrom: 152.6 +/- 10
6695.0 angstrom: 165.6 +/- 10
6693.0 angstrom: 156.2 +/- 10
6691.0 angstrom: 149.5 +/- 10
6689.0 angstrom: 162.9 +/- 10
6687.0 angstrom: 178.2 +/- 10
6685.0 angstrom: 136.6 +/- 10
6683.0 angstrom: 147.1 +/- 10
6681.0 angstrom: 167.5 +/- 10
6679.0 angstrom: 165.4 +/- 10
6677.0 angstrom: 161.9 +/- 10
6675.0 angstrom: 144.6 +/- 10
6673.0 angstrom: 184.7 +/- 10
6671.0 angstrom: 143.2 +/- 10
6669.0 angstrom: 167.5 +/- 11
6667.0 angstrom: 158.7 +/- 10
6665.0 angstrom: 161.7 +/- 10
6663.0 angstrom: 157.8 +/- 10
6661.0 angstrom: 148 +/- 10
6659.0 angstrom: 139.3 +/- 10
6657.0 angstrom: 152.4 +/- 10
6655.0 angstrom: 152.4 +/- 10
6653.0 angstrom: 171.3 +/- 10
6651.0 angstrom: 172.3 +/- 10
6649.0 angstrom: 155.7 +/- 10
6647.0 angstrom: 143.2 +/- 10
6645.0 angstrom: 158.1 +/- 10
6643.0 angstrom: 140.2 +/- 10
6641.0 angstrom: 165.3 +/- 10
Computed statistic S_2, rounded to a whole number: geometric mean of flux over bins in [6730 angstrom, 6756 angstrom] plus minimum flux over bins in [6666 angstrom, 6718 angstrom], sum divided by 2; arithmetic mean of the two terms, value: 148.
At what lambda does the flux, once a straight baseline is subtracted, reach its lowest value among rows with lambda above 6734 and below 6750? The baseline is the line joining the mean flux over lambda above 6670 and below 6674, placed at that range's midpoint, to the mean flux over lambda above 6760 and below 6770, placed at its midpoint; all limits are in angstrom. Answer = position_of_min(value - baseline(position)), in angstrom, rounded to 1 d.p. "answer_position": 6745.0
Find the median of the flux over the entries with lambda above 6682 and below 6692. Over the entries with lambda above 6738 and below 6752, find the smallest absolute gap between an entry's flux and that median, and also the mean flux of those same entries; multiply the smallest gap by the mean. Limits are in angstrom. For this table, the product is 187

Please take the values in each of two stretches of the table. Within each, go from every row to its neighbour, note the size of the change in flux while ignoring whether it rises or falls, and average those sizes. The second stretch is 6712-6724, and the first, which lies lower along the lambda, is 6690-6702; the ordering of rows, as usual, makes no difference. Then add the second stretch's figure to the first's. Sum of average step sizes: 17.9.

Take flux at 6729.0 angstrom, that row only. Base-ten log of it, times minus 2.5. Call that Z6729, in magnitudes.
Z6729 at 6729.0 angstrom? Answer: -5.64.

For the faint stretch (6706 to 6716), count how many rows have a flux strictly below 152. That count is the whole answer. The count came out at 0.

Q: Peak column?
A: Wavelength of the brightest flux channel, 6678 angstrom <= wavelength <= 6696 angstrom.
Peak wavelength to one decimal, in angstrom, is 6687.0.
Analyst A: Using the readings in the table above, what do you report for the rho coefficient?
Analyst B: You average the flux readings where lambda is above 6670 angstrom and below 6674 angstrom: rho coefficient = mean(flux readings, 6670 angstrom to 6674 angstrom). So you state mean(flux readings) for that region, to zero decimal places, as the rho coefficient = 164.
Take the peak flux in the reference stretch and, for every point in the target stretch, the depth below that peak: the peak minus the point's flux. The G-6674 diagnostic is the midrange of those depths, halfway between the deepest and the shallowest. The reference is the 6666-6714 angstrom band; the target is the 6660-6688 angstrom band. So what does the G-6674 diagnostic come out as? 25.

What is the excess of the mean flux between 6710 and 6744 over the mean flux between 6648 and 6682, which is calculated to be 2.9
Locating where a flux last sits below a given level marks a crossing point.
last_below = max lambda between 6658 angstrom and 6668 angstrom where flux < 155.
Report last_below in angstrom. 6661.0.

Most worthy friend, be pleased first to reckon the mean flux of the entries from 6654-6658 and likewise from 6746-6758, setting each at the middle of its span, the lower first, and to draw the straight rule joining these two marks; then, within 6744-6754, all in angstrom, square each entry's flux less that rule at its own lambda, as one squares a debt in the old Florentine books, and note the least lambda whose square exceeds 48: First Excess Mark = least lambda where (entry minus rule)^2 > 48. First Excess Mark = 6745.0 angstrom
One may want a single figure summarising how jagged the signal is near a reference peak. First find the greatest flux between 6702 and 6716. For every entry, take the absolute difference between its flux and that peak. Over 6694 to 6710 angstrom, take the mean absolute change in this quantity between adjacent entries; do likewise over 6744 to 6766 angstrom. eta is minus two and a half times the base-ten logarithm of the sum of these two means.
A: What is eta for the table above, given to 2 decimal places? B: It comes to -3.29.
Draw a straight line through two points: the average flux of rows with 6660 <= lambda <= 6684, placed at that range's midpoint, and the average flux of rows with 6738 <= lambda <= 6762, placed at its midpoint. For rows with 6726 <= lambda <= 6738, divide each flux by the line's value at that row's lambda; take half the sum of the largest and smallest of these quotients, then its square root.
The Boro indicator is 1.030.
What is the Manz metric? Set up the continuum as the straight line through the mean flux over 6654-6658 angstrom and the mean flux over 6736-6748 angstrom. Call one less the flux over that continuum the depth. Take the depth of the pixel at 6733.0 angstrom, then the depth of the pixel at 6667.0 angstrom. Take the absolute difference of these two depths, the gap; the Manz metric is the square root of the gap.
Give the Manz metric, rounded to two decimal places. 0.28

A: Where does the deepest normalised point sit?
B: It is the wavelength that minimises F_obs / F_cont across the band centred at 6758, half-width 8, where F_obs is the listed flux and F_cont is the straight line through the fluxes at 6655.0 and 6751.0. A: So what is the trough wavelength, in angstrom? 6761.0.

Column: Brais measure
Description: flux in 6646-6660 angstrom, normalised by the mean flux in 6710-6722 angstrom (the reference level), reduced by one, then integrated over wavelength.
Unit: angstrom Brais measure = -0.46 angstrom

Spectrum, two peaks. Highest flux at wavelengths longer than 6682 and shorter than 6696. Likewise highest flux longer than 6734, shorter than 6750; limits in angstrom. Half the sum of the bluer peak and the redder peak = 174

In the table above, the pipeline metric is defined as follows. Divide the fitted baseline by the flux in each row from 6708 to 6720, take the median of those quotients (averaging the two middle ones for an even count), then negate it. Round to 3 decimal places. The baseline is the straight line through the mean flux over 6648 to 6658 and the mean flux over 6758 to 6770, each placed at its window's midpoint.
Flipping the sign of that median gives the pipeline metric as -0.964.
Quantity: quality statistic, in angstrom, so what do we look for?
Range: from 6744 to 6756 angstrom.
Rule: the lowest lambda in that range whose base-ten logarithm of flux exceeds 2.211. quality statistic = 6747.0 angstrom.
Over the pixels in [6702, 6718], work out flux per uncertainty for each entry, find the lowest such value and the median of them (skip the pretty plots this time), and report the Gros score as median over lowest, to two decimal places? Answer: 1.05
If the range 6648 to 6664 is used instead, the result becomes 1.11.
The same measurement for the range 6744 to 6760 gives 1.21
